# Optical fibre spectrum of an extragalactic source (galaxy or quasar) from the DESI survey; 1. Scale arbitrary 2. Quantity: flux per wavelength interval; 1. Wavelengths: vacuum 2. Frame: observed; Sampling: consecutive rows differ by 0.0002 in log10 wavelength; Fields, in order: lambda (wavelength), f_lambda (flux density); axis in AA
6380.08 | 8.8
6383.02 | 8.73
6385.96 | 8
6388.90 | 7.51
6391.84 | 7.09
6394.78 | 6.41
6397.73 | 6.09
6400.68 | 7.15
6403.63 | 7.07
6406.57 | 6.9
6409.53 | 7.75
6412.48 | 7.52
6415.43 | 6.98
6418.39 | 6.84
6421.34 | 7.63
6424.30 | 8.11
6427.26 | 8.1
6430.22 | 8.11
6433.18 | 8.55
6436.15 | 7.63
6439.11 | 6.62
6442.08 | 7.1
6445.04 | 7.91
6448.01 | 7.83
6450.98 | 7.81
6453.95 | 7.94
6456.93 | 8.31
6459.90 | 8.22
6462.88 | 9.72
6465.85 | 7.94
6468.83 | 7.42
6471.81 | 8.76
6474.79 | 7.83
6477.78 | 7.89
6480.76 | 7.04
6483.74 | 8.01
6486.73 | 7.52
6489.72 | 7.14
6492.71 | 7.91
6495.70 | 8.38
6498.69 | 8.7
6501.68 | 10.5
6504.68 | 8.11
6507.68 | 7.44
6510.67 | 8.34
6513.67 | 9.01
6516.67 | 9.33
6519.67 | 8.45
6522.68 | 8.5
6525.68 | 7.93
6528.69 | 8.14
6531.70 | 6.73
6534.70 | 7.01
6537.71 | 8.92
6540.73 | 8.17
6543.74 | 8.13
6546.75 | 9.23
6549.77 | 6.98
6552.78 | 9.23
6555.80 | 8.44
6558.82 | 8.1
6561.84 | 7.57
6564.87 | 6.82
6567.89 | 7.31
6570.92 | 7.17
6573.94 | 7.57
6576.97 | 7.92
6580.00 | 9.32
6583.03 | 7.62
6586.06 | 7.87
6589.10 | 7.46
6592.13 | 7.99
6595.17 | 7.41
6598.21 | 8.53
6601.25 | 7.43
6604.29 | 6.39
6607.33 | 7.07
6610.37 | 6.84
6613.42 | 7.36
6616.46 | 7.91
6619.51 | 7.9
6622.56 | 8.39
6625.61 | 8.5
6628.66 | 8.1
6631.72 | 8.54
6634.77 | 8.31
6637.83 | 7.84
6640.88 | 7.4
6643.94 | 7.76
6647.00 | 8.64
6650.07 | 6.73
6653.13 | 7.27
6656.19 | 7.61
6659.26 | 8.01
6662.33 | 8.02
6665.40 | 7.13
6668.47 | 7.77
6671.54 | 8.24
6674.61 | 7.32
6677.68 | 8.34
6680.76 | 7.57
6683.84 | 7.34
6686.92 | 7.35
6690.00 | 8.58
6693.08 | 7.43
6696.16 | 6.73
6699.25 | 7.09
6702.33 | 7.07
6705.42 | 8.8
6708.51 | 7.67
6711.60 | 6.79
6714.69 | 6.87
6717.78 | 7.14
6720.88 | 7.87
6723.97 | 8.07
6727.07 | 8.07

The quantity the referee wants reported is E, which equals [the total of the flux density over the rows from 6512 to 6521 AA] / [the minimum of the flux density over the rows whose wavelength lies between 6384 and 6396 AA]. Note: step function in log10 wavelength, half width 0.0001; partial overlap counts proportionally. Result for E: 4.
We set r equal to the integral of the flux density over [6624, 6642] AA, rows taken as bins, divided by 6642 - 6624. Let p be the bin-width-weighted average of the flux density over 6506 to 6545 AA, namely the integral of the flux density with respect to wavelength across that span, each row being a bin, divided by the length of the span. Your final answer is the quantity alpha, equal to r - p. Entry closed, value -0.03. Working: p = 8.16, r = 8.1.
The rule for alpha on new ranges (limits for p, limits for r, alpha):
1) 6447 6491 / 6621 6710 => -0.19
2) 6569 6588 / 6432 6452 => -0.27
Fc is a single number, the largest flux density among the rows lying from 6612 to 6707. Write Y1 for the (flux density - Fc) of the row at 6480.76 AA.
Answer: -1.8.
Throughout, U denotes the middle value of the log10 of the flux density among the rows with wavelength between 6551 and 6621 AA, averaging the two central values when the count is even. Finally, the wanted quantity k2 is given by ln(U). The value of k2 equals -0.129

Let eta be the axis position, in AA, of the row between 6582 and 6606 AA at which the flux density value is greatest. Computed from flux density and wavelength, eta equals 6598.21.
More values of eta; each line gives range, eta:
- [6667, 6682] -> 6677.68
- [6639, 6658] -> 6647.00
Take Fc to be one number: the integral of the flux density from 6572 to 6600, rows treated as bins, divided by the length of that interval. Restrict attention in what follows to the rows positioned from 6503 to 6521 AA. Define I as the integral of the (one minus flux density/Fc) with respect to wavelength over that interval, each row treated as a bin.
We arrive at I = -1.2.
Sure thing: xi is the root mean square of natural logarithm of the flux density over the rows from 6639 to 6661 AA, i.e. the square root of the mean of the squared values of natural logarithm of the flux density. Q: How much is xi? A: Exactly 2.03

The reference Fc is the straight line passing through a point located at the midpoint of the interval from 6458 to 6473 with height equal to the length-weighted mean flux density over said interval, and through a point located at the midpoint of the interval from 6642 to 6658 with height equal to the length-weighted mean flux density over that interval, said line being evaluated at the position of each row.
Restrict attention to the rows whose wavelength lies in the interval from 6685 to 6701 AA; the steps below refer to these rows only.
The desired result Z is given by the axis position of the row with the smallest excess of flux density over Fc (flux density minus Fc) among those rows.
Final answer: 6696.16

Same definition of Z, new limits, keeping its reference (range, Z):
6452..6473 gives 6468.83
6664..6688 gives 6665.40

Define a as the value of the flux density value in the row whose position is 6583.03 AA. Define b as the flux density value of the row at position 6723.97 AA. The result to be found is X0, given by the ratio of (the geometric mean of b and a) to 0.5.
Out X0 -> 15.7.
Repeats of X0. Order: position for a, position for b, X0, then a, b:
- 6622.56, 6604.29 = 14.6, 8.39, 6.39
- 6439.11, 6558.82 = 14.6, 6.62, 8.1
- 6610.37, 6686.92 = 14.2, 6.84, 7.35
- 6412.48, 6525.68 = 15.4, 7.52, 7.93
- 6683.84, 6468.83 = 14.8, 7.34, 7.42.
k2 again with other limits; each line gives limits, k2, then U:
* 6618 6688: -0.112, 0.894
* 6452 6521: -0.095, 0.909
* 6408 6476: -0.112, 0.894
